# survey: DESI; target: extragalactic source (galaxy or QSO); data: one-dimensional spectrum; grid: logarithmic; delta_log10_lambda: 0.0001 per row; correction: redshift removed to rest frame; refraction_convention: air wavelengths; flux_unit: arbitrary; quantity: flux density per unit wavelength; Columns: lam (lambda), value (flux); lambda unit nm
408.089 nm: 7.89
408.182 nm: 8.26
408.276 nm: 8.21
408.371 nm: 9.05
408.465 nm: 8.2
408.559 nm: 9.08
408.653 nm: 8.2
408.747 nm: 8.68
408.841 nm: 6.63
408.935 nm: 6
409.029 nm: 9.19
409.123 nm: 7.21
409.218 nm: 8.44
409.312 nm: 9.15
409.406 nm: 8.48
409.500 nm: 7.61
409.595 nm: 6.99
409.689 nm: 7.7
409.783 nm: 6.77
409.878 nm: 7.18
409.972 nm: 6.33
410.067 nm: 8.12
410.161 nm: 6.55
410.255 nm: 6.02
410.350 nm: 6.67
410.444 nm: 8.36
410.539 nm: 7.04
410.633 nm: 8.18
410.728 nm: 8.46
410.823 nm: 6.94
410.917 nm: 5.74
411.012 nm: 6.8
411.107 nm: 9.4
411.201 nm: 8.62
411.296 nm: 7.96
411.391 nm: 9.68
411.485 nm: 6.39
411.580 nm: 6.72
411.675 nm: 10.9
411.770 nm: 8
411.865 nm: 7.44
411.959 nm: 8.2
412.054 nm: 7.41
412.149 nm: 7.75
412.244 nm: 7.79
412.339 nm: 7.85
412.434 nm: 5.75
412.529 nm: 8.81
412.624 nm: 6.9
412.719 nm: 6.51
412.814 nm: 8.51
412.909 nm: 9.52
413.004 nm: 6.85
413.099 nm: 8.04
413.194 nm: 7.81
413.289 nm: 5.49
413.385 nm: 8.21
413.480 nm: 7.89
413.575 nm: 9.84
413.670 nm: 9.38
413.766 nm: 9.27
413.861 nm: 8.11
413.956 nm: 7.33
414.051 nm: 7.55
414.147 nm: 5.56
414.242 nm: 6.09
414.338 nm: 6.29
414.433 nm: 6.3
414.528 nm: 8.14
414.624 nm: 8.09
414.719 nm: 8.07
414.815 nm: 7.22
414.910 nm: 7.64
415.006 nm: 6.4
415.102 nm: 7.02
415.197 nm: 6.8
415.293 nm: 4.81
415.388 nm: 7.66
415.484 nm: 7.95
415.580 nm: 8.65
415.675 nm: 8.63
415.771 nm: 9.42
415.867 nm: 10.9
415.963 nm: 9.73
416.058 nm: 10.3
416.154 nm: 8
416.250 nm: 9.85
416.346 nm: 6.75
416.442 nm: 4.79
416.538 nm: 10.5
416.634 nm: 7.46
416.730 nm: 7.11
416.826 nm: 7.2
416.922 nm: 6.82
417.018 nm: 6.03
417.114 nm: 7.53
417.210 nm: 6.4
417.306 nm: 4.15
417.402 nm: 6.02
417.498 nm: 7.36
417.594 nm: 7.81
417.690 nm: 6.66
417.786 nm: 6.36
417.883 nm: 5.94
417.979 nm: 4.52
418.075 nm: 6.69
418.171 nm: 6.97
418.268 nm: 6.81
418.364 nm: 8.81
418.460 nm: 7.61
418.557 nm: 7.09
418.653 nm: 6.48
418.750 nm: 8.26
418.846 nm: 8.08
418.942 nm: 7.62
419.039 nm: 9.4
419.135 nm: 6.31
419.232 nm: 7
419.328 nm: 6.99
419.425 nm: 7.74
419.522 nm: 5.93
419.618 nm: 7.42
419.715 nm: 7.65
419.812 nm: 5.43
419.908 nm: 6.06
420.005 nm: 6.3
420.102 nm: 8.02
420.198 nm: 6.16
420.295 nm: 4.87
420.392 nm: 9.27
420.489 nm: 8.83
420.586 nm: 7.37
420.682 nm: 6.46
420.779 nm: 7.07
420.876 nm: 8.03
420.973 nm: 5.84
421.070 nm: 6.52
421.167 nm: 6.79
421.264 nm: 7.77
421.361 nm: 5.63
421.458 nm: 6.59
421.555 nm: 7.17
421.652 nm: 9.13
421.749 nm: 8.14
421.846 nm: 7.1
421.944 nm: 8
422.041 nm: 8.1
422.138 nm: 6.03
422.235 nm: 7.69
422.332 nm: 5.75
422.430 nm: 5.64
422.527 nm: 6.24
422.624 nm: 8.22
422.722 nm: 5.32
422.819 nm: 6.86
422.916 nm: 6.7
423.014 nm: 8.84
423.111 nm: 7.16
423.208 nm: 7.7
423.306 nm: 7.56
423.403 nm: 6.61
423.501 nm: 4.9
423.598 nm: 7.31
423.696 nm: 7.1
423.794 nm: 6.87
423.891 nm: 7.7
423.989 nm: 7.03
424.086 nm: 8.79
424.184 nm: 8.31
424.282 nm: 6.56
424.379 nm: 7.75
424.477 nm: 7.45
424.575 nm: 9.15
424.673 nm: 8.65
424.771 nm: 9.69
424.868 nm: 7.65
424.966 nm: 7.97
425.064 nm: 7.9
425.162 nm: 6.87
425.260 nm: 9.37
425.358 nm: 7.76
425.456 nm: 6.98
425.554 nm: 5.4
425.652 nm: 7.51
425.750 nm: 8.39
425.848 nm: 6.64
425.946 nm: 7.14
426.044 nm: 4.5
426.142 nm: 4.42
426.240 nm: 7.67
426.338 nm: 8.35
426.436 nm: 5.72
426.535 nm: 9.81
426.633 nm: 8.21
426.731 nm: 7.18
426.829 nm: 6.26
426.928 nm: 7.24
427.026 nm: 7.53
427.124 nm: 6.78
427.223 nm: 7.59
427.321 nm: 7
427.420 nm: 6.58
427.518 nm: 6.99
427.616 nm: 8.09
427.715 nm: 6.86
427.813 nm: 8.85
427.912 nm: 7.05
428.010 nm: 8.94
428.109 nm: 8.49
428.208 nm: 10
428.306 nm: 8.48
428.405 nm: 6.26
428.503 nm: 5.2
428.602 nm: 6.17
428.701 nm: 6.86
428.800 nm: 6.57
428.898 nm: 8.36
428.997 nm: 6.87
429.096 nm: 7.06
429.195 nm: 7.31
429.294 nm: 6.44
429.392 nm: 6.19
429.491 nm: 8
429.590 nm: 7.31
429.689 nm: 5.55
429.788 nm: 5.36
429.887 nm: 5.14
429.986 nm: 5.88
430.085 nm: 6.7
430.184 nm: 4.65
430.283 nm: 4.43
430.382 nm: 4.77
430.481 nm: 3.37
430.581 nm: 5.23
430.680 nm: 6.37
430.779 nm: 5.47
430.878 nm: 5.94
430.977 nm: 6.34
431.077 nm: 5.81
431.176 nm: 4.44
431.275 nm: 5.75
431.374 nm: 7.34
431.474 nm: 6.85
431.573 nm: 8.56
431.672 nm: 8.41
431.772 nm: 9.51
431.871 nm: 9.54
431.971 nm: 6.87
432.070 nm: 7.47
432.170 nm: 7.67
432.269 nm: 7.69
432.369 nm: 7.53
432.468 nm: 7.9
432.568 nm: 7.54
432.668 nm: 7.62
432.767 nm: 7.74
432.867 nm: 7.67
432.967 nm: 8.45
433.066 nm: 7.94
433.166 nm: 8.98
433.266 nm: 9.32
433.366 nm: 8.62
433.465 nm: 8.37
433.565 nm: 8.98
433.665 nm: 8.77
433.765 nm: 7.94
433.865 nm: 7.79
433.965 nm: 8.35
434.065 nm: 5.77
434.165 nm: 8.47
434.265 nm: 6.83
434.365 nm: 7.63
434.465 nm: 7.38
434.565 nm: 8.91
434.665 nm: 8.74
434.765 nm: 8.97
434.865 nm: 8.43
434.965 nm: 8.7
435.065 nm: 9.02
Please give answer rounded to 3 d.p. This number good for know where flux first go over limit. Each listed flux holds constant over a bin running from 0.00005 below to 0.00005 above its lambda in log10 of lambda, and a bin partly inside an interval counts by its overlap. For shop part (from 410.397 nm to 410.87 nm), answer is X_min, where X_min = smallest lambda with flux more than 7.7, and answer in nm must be 410.444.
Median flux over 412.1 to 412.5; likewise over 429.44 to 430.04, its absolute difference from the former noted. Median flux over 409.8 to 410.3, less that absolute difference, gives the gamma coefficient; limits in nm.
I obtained 4.5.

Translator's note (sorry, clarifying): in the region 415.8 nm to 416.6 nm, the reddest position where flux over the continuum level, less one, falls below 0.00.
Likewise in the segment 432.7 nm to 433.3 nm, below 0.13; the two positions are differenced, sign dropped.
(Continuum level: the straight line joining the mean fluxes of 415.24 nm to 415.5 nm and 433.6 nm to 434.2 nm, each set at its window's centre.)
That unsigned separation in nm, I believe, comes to 16.62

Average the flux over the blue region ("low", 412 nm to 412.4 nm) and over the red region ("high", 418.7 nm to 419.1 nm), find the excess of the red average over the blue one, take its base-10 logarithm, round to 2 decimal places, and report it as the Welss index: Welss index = -0.19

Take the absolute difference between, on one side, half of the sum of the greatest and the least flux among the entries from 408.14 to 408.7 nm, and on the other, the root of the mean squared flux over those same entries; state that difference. 0.13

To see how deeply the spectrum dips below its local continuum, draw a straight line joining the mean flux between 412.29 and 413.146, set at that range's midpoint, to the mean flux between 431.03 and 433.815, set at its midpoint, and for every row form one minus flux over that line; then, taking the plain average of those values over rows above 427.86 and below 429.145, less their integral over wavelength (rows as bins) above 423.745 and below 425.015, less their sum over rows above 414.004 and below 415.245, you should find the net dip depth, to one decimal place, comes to -1.0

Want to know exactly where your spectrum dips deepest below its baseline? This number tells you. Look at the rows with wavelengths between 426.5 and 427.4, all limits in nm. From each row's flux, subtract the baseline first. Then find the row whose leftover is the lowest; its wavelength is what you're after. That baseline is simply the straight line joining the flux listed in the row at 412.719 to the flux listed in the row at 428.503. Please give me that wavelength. 426.829 nm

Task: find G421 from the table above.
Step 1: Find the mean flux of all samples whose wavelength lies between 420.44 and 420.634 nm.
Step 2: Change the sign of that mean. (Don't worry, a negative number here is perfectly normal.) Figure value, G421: -8.10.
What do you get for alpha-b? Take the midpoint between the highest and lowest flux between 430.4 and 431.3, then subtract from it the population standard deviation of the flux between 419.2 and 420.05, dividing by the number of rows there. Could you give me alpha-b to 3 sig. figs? 4.09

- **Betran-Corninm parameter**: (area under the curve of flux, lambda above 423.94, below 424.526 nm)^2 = 20.1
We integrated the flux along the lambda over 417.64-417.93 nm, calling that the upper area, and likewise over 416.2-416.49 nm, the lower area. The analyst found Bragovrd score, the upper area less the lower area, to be -0.23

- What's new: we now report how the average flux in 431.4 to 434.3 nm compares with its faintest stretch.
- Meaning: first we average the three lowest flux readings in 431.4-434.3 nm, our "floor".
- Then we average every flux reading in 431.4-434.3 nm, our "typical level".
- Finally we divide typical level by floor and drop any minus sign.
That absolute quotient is 1.24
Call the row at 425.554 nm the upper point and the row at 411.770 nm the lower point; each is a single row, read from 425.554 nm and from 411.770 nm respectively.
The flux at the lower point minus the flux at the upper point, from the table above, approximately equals 2.6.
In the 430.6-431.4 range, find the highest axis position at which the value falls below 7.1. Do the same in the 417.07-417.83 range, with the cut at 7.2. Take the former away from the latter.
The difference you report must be -13.49 nm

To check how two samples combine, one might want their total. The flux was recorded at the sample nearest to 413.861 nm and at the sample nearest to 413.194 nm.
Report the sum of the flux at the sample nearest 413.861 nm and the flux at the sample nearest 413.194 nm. 15.9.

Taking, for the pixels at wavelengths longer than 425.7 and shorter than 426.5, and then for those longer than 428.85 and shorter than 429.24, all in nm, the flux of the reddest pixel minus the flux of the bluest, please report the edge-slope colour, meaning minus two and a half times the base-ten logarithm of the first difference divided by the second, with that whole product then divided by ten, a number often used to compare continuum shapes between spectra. -0.10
